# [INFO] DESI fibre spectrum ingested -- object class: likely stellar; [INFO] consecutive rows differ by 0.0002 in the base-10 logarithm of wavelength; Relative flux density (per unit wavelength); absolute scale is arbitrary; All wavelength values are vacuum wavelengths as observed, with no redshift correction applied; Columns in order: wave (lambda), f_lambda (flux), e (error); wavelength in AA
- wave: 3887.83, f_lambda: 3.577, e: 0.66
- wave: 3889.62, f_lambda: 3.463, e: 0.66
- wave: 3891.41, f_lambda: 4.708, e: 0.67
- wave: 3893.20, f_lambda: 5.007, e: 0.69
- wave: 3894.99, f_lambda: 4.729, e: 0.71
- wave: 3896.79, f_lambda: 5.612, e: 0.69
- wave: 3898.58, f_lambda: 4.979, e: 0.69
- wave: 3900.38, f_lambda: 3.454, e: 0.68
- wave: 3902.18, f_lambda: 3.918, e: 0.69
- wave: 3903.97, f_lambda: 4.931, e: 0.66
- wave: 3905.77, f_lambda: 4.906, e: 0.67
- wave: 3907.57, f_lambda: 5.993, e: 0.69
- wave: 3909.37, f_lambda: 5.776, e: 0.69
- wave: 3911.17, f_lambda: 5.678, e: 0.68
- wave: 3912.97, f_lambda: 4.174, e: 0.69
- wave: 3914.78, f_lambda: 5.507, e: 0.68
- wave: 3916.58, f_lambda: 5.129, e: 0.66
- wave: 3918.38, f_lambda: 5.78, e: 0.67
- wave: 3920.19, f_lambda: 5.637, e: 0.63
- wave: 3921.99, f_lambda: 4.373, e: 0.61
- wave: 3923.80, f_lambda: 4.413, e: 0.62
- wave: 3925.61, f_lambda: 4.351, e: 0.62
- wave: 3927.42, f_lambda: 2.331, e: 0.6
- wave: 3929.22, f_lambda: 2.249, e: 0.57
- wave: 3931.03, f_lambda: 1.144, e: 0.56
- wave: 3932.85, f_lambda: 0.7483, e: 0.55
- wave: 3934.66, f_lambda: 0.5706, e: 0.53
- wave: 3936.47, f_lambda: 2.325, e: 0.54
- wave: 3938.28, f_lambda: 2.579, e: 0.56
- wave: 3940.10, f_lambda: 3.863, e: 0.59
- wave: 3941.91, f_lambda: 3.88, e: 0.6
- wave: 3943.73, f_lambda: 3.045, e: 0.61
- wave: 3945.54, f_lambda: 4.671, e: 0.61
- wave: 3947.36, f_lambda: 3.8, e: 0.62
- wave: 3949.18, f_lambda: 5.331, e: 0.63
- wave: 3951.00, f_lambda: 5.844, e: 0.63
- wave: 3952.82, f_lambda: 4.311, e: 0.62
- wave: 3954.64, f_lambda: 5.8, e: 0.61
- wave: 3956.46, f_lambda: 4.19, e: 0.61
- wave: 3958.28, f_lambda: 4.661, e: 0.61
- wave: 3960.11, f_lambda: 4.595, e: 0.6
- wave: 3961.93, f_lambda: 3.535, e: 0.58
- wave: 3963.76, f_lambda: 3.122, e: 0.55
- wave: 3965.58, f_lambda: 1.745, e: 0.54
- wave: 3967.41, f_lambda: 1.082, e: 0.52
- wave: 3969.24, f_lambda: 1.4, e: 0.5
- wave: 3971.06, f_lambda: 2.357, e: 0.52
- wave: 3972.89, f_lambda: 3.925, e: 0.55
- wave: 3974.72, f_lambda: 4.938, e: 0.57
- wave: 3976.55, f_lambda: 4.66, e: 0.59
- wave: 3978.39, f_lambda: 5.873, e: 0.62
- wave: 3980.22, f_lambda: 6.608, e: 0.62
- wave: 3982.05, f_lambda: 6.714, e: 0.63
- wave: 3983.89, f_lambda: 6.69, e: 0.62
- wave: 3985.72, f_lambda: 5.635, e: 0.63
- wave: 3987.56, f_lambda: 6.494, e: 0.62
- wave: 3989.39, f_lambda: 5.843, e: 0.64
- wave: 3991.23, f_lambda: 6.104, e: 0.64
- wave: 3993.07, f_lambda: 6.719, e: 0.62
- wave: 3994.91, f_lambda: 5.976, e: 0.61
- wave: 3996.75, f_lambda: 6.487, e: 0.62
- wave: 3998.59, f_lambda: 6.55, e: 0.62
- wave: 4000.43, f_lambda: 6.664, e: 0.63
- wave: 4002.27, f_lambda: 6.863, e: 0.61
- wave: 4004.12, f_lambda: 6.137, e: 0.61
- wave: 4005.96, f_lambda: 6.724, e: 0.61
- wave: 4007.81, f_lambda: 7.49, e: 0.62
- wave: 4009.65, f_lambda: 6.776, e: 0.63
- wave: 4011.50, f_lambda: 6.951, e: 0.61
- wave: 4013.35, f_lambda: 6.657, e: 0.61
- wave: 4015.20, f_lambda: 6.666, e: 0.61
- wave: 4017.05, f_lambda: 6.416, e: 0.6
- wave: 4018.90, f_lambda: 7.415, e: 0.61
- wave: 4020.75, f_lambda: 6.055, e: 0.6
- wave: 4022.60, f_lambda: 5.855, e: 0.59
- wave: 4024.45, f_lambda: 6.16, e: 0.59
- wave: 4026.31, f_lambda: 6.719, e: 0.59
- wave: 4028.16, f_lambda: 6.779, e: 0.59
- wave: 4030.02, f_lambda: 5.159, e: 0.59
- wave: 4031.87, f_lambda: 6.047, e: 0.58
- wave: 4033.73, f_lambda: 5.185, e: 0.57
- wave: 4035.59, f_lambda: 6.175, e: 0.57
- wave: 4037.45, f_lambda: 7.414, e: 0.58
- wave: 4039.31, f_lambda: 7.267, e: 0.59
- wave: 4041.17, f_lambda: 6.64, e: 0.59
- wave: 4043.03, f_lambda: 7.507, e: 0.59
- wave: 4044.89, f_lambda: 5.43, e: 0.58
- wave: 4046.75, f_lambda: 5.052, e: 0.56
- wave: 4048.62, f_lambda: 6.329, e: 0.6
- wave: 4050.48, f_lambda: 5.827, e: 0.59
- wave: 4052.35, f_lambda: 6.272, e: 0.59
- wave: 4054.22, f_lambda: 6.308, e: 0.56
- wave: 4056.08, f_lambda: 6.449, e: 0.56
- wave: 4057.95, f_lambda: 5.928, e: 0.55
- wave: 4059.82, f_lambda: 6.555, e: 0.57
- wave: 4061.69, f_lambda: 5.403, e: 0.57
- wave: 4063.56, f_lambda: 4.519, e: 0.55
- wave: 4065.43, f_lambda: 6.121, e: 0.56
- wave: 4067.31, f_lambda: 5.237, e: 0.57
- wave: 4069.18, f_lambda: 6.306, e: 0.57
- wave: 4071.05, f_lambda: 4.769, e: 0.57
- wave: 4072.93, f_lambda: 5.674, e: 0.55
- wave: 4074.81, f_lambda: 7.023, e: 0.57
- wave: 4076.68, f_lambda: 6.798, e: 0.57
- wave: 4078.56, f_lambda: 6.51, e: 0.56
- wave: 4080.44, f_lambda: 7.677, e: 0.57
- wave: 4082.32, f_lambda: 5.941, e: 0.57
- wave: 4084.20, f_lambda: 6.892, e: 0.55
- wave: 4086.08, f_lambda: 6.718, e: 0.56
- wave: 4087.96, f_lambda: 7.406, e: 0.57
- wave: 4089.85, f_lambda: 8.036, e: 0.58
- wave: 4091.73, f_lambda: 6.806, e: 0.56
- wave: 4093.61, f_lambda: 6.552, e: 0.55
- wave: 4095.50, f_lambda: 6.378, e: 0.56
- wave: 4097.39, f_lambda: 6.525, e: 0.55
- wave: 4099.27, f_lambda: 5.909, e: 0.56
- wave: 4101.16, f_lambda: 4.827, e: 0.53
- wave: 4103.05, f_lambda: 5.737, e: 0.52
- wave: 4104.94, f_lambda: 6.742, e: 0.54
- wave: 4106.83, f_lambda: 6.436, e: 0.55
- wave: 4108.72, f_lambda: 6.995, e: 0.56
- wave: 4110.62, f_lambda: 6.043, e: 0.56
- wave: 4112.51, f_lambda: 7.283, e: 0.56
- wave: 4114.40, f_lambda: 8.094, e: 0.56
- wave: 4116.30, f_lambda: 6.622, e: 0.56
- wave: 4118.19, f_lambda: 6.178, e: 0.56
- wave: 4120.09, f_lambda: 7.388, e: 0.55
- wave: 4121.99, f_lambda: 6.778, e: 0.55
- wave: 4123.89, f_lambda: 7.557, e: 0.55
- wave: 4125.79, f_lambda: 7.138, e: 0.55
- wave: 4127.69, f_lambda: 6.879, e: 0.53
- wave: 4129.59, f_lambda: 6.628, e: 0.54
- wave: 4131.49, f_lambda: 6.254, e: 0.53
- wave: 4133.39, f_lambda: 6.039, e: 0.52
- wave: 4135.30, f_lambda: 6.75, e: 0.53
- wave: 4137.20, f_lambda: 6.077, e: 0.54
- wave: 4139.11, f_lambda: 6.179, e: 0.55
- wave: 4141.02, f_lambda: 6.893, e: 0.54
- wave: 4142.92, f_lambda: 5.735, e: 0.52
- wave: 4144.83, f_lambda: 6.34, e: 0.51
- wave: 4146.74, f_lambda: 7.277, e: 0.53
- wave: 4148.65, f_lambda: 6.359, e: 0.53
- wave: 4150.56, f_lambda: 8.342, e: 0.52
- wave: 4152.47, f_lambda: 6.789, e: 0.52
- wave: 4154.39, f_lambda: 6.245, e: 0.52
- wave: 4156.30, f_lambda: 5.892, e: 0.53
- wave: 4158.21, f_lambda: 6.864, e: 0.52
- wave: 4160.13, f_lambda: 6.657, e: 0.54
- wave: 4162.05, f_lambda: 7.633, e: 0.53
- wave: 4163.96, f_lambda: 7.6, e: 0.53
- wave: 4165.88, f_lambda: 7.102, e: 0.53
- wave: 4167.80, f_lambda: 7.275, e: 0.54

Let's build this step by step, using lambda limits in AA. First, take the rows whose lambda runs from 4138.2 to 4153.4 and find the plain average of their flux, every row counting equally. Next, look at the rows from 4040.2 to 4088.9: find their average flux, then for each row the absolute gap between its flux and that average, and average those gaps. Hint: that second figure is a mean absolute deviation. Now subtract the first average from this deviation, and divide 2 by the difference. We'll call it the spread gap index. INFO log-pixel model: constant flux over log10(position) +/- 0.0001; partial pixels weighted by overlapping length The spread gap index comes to -0.328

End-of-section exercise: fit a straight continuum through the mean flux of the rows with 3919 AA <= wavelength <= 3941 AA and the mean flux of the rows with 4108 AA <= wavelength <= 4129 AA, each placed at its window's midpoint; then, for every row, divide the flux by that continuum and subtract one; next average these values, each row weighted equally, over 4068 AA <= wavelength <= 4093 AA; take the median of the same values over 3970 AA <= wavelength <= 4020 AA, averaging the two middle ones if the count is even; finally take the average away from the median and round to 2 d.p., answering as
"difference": 0.40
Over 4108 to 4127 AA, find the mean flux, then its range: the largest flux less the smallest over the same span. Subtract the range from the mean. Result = 5.0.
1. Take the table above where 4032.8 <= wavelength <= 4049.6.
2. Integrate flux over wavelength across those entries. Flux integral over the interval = 106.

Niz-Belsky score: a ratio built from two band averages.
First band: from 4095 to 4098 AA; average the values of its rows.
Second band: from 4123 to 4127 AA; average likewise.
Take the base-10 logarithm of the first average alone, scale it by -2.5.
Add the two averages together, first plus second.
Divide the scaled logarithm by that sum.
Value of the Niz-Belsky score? -0.147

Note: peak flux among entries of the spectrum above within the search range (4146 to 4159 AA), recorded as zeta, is 8.342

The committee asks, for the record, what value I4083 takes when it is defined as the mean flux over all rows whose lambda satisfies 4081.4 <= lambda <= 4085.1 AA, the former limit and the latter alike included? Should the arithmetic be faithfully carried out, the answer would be 6.4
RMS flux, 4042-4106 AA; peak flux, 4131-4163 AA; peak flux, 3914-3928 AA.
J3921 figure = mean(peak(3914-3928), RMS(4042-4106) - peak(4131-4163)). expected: 1.9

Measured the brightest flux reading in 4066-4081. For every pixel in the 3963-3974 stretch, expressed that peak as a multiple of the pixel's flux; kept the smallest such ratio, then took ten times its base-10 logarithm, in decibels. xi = 2.9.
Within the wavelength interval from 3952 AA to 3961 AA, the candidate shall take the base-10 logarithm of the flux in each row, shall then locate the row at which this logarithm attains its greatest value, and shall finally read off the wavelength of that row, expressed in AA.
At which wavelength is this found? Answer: 3954.64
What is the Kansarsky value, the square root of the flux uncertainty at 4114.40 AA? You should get 0.748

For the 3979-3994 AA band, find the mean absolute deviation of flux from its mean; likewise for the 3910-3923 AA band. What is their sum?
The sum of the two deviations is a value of 0.90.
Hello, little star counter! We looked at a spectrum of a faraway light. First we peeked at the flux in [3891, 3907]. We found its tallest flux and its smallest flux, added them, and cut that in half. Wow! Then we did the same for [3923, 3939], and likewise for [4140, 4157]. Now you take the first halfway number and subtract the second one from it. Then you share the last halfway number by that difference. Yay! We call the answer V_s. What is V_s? 3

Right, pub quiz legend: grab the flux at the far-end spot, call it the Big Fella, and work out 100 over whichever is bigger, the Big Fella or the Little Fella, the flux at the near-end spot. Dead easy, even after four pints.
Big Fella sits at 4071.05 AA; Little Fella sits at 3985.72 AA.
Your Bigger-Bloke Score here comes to 17.7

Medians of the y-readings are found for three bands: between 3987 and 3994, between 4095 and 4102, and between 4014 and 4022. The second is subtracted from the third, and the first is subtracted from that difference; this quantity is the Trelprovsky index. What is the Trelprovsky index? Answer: -5.9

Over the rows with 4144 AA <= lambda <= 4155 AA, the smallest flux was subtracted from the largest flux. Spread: 2.1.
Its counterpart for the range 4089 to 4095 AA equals 1.5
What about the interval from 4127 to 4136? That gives 0.8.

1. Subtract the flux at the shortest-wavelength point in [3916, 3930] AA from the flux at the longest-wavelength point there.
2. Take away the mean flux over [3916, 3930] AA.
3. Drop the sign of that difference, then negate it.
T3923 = -7.2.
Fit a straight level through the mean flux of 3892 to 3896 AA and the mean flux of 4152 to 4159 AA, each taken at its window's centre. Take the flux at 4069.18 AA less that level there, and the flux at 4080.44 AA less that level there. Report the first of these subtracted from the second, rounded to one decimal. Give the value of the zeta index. 1.3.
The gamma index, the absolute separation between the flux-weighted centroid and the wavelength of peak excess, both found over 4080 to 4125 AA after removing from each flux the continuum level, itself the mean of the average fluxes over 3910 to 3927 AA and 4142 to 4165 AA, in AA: 11.7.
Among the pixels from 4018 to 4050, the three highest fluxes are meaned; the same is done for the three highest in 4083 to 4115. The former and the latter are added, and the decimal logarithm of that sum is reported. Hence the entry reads 1.18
